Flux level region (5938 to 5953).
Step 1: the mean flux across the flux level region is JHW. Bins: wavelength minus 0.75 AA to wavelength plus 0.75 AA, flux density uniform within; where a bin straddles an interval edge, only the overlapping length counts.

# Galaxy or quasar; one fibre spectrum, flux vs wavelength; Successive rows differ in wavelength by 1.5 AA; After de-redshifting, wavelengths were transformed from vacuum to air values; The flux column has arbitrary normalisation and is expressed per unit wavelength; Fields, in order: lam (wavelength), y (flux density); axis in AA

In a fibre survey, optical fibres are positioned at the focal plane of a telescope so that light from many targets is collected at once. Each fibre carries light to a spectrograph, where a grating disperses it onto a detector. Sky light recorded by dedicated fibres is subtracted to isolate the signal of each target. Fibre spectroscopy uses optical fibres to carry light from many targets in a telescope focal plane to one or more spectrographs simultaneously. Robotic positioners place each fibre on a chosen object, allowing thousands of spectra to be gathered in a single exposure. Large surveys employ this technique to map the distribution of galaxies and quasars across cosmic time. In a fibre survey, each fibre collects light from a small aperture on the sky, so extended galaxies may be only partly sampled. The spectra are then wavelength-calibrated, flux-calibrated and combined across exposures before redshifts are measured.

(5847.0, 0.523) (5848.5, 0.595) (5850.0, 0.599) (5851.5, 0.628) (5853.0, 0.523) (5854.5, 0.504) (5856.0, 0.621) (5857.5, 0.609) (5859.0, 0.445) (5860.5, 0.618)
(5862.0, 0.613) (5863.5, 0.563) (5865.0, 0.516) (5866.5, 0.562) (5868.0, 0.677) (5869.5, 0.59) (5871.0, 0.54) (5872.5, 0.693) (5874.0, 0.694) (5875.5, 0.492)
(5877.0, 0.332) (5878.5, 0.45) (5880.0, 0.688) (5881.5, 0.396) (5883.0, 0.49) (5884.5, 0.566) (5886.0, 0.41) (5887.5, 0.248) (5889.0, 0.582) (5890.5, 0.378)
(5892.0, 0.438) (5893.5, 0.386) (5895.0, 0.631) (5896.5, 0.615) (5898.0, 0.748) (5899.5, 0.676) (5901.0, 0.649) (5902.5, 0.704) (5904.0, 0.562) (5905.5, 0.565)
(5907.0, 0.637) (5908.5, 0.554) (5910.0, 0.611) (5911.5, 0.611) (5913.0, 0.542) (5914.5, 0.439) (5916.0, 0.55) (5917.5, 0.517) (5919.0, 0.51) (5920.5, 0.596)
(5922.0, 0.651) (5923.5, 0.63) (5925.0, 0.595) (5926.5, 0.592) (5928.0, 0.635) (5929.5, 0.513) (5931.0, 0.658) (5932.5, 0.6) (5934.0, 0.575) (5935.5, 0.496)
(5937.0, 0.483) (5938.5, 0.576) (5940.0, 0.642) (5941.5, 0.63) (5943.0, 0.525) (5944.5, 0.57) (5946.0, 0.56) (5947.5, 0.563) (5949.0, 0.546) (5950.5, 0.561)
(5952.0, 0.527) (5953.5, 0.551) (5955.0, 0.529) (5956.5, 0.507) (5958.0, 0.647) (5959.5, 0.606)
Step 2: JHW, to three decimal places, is 0.570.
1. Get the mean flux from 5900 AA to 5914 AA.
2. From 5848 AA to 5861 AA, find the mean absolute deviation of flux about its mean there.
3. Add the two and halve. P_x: 0.33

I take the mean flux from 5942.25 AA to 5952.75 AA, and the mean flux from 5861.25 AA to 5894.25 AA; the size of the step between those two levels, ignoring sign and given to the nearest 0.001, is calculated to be 0.036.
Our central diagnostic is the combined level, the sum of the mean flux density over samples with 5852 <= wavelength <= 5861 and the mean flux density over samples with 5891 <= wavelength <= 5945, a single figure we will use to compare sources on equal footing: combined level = 1.13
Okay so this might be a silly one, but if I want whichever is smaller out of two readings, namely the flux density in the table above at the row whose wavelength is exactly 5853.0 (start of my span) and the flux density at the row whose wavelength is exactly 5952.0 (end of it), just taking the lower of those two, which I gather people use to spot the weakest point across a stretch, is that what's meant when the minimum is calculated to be 0.523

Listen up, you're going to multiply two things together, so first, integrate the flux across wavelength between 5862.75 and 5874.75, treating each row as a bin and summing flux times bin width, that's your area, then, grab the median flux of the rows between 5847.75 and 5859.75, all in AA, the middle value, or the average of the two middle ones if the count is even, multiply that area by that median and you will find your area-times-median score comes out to 4.3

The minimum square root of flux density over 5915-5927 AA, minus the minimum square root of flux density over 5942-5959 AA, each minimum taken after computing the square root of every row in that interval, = 0.00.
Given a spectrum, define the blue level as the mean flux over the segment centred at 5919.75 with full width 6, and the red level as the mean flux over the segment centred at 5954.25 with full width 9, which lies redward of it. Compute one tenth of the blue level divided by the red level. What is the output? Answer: 0.103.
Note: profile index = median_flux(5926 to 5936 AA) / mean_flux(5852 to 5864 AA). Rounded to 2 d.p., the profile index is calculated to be 1.05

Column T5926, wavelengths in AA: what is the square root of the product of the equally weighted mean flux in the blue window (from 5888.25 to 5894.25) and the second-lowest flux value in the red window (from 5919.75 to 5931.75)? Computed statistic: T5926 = 0.514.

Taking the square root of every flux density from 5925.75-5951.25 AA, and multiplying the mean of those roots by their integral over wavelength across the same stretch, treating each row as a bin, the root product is 14.56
